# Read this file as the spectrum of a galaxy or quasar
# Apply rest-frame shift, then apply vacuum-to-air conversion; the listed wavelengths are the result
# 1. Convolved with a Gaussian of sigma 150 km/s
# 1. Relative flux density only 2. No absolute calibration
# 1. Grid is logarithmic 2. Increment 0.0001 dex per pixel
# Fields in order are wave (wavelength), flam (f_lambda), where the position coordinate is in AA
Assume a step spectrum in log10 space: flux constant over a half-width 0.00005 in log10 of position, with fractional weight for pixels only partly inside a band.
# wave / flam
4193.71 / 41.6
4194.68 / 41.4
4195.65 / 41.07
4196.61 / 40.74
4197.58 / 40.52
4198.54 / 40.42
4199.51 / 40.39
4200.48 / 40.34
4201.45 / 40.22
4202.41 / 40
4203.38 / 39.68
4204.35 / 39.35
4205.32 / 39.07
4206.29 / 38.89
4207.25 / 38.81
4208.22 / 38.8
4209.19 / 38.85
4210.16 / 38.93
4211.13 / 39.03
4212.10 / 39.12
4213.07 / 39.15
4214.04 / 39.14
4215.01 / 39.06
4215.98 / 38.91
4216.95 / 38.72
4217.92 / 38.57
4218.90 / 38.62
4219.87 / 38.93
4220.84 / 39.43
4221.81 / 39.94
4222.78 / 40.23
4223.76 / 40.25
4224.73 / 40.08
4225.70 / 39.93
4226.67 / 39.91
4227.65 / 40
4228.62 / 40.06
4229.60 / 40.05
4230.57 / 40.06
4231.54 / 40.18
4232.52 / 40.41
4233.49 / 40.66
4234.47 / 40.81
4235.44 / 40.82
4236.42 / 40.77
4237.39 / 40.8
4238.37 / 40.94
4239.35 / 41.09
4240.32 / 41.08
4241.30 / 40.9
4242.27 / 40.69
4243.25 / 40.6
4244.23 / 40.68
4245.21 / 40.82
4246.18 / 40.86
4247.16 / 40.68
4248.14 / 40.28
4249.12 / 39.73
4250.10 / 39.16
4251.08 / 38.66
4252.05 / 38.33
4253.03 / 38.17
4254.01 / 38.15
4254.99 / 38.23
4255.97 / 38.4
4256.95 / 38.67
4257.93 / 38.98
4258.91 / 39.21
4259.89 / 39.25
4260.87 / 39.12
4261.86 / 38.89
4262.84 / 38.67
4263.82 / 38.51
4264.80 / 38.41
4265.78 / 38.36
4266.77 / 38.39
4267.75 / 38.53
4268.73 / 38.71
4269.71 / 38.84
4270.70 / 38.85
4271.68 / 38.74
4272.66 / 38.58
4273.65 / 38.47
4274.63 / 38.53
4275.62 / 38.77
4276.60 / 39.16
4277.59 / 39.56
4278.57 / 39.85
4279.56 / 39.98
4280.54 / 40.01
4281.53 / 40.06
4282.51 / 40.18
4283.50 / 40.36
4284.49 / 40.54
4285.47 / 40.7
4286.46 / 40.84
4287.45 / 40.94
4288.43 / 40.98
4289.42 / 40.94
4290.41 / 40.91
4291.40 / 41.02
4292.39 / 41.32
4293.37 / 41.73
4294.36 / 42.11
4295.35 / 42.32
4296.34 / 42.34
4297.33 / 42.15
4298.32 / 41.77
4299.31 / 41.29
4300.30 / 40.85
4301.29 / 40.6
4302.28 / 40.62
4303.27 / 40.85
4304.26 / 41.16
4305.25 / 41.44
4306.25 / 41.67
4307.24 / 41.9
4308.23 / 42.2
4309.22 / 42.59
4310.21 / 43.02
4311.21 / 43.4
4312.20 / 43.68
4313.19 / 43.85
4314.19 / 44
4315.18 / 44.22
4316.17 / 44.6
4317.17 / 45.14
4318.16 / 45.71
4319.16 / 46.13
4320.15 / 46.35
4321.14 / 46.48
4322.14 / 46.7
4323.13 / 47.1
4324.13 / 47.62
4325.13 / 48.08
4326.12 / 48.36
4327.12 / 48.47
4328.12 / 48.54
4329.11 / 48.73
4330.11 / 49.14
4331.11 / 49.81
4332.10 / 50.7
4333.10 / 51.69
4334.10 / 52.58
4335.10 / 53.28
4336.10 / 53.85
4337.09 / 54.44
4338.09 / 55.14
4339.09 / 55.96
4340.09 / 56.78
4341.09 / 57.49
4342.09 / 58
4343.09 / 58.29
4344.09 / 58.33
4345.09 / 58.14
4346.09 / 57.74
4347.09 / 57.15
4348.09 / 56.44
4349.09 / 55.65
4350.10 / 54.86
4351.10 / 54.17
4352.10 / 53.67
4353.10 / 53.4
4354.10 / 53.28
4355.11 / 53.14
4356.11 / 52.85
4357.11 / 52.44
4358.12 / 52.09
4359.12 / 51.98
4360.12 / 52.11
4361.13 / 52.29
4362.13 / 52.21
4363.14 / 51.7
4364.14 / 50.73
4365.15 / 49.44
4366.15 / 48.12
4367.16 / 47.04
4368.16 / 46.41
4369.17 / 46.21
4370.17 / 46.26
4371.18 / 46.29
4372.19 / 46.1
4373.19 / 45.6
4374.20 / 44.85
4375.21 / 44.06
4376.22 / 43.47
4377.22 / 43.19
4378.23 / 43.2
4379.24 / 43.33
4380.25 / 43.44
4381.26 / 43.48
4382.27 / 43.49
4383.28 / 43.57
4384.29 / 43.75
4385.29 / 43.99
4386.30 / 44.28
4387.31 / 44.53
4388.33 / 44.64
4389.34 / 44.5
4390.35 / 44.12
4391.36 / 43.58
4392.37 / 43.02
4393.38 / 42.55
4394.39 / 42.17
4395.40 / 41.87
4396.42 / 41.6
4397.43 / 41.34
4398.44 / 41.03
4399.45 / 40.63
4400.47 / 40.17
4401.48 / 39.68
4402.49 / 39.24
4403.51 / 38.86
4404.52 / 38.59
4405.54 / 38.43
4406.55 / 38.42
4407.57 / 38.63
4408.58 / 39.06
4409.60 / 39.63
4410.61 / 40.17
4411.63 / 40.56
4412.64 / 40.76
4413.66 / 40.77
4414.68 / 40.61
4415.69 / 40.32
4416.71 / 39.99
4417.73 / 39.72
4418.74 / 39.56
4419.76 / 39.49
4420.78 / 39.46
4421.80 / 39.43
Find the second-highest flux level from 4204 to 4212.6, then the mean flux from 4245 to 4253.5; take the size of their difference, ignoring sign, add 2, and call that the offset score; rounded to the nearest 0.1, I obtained 2.5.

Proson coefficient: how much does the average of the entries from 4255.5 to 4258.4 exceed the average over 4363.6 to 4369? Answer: -10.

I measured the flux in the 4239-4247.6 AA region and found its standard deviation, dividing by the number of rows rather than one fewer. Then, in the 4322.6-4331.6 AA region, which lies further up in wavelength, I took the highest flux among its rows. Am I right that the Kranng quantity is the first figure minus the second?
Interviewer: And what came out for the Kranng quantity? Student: -50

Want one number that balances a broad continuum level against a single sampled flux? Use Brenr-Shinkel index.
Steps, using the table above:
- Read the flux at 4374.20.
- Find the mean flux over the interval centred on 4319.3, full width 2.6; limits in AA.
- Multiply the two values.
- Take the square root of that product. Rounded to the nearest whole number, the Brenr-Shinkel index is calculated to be 45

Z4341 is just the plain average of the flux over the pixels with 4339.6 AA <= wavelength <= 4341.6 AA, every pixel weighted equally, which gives 57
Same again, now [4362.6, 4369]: 49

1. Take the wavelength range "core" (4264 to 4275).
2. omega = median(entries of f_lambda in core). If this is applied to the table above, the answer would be 39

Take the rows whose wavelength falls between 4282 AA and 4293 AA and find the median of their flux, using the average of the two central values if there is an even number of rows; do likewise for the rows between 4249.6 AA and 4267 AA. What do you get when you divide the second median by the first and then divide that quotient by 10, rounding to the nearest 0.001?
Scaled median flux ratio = 0.094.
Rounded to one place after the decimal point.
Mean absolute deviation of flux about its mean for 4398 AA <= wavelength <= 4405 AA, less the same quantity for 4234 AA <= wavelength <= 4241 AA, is 0.6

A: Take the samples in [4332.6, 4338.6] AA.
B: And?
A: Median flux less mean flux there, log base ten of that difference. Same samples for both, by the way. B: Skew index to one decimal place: -1.2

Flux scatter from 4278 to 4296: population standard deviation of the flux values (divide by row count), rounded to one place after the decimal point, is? 0.7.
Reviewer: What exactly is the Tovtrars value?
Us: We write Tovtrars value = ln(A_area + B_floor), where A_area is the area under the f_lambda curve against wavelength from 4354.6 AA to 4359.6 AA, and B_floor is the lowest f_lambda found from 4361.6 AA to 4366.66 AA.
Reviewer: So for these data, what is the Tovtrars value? 5.74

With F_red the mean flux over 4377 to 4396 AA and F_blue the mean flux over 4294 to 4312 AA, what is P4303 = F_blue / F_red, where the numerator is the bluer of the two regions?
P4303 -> 0.96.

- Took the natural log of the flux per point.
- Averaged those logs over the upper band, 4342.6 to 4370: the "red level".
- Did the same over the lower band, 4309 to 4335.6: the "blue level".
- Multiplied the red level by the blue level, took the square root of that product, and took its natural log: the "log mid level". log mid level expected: 1.36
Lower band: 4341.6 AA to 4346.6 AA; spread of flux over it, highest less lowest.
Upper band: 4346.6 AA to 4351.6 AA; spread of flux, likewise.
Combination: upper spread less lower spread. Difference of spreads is 2.4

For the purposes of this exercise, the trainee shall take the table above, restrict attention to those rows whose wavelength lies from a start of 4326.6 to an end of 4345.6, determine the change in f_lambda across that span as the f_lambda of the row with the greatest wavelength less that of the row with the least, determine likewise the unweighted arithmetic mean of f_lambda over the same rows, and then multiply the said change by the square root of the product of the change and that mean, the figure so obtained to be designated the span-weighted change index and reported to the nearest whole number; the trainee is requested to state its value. 220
